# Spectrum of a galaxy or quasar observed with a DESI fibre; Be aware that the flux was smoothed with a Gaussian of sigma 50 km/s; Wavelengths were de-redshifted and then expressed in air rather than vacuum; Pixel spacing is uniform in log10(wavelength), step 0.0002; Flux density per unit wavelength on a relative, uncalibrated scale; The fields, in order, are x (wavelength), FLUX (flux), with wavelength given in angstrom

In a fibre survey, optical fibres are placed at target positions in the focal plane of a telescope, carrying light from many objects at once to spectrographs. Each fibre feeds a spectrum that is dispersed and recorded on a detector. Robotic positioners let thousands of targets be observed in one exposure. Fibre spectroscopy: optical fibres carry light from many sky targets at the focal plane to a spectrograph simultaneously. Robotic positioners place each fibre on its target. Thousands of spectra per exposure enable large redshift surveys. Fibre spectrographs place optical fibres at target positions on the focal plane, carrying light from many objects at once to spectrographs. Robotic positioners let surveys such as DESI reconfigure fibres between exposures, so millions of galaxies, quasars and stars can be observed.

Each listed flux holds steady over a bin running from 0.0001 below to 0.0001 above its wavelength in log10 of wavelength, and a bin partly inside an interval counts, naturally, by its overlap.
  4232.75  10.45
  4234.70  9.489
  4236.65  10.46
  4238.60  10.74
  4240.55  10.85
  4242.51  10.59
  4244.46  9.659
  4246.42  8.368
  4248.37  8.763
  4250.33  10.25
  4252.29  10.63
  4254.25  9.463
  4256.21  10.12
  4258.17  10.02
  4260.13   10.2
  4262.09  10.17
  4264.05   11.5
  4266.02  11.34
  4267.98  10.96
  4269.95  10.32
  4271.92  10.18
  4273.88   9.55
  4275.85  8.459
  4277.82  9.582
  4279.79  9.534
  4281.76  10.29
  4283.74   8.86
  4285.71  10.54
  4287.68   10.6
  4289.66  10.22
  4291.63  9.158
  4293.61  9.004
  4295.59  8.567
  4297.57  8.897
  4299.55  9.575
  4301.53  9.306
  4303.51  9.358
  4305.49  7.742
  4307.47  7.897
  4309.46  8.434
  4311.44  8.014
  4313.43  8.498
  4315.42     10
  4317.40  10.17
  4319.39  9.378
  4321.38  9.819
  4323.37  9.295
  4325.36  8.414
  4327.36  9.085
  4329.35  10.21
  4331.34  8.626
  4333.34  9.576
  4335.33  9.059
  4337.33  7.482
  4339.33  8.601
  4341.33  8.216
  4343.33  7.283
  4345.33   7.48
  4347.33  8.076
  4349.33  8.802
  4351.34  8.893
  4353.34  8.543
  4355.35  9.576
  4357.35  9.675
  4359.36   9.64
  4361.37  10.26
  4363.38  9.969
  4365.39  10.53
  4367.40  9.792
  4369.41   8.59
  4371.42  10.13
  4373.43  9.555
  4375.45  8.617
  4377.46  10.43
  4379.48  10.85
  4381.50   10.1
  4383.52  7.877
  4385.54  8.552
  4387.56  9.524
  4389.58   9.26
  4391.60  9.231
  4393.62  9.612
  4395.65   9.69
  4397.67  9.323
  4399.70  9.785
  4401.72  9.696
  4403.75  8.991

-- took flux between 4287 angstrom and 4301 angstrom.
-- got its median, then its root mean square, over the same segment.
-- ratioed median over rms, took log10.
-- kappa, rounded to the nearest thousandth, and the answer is -0.014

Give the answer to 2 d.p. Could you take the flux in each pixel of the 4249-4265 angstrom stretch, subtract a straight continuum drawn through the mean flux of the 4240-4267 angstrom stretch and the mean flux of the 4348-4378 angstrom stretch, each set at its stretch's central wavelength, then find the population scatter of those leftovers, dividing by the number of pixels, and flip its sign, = -0.56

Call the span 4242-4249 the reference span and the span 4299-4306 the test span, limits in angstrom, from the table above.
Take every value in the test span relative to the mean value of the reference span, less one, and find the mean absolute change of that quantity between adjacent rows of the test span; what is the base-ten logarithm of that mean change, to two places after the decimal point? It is -1.16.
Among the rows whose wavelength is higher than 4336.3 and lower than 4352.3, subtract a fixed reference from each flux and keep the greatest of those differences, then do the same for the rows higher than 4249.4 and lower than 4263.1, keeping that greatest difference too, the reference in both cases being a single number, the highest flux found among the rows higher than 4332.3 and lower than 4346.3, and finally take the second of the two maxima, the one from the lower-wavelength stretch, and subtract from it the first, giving 1.7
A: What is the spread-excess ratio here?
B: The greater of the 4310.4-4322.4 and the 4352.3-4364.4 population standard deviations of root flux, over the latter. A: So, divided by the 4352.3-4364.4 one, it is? 1.52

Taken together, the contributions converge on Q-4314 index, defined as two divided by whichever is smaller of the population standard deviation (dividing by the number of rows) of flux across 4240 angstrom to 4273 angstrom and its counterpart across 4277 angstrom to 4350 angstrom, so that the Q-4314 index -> 2.53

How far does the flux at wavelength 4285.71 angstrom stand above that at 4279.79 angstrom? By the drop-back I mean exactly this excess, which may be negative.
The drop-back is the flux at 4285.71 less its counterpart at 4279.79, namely 1.01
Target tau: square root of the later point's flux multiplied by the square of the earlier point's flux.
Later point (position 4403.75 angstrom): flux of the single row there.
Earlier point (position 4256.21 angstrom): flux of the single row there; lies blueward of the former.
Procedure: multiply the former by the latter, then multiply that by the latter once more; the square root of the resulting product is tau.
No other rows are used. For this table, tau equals 30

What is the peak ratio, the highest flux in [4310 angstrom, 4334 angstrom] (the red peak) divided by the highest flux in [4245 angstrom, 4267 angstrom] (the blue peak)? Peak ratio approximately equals 0.89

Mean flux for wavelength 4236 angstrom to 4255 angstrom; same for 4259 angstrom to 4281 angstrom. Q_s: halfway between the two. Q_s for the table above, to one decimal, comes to 10.1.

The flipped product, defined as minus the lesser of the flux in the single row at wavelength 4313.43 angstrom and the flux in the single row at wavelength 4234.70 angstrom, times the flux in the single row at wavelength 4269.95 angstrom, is -88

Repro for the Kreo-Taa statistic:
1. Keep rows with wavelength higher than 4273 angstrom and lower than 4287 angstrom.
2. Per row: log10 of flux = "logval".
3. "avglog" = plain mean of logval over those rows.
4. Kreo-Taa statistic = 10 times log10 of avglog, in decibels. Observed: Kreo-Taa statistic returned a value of -0.09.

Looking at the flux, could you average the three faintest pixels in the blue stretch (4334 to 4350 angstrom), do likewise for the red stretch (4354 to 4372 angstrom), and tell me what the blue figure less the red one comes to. -1.9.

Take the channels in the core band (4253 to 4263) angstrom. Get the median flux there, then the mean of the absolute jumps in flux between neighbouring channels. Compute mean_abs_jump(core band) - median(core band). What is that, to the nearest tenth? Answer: -9.9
